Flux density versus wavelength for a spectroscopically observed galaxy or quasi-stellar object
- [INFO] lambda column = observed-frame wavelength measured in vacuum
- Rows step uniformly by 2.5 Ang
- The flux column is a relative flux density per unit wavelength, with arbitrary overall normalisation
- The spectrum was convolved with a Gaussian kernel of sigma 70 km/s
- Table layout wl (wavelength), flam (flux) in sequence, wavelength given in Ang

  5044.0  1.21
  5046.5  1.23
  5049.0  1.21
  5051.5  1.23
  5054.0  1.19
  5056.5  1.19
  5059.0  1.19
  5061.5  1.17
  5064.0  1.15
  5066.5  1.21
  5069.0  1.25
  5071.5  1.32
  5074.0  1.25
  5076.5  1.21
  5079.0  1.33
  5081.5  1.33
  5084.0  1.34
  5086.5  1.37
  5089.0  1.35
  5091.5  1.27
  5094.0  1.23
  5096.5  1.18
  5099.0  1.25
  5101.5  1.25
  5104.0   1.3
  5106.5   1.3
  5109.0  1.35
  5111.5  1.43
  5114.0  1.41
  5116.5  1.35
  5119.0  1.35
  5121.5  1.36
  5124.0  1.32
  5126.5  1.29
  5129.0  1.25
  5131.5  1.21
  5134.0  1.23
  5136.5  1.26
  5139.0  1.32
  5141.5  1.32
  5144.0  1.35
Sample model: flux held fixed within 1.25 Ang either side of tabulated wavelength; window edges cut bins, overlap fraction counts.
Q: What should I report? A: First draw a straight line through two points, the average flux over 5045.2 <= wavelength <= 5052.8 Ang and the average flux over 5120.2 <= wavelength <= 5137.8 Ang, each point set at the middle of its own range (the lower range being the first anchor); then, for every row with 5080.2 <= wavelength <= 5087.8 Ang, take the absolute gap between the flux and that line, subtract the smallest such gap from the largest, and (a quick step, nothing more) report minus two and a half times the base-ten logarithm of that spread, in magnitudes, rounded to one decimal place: 3.6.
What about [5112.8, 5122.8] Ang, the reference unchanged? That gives 3.0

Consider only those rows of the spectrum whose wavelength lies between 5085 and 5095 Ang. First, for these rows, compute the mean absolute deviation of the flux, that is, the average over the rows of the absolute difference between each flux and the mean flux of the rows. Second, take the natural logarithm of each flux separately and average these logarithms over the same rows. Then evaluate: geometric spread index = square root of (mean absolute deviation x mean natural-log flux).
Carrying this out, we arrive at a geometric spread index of 0.121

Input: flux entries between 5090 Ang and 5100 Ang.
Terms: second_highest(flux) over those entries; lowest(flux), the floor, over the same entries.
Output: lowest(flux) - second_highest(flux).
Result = -0.07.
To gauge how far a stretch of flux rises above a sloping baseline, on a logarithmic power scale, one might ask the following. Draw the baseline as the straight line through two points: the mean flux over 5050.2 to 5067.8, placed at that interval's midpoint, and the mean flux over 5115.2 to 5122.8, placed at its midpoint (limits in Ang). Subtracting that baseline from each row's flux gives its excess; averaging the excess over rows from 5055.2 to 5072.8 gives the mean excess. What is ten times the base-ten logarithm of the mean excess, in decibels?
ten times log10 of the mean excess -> -21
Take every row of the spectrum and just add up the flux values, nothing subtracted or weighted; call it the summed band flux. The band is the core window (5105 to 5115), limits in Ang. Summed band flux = 5.49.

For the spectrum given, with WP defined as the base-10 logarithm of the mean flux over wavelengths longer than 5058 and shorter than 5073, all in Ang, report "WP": 0.085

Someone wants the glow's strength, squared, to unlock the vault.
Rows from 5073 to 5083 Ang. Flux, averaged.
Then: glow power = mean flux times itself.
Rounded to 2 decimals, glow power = 1.64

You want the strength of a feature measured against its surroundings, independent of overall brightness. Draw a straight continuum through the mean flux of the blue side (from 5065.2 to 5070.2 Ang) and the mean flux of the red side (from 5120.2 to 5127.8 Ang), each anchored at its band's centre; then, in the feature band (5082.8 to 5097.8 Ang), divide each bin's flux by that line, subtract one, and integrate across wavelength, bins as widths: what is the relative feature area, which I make 0.3 Ang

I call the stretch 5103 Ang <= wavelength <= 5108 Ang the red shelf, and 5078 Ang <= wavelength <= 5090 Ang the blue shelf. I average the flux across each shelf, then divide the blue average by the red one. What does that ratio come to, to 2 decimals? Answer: 1.03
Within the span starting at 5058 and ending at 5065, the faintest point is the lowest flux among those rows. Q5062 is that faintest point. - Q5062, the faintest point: 1.15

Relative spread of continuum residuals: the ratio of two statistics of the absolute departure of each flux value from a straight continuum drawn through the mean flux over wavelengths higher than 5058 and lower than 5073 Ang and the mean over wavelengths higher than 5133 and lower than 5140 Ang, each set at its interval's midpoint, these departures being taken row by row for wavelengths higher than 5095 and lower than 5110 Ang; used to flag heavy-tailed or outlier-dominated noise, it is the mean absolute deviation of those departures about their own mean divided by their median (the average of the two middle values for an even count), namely 0.49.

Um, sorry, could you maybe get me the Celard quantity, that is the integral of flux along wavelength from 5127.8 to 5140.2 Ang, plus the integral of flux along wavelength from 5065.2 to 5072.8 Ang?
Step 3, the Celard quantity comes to 25.1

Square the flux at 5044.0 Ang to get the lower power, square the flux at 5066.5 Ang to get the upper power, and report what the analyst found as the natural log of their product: 0.76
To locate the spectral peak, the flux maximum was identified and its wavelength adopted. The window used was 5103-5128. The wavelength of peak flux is 5111.5 Ang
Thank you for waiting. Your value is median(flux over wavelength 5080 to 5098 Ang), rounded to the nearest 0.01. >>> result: 1.33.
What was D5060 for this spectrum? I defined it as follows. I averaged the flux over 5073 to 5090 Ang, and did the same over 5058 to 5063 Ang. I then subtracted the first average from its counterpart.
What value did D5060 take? -0.13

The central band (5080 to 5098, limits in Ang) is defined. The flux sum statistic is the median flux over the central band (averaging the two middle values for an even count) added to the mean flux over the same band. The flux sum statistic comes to 2.63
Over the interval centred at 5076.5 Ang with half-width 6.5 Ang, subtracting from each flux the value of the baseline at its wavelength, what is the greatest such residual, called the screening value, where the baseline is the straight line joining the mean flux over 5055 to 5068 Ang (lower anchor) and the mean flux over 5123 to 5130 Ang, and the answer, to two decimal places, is 0.12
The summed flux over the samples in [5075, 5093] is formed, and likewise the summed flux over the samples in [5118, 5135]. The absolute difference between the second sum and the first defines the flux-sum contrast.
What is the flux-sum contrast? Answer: 0.2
